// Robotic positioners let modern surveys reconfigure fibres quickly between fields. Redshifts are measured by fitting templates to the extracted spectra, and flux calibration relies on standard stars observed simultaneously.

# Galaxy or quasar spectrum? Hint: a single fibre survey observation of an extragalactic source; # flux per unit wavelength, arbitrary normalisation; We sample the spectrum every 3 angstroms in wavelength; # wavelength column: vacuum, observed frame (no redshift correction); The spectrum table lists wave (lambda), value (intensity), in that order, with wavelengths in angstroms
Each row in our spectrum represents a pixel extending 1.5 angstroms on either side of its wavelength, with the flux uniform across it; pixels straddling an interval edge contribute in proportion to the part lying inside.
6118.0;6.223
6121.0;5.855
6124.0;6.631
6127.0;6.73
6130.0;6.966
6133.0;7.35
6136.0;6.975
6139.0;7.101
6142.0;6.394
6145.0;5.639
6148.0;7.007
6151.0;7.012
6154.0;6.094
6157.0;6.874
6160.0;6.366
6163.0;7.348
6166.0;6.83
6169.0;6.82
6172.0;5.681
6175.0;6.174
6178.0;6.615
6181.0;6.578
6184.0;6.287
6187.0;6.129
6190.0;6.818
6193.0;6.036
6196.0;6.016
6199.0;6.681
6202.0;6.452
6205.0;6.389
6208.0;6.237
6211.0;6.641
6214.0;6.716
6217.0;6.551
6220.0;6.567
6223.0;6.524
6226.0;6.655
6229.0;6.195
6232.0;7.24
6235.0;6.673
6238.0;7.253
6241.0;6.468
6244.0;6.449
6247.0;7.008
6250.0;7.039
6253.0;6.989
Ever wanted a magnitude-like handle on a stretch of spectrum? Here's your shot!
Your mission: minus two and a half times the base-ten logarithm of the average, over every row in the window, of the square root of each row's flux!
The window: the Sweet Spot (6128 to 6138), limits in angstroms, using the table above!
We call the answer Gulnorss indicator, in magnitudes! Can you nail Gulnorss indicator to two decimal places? -1.06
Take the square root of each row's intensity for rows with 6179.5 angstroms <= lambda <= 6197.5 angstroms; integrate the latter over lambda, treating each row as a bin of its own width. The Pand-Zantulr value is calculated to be 45.2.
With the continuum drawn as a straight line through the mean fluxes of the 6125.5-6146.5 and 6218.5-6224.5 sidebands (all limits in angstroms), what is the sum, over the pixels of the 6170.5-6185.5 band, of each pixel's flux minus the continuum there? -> -1.9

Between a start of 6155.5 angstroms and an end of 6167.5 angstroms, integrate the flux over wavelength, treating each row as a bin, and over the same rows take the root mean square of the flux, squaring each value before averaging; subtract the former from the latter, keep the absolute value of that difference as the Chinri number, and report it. 75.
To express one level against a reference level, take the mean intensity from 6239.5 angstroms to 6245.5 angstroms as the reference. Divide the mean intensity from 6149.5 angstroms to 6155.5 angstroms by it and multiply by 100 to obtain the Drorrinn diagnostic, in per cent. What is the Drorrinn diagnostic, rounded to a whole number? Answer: 101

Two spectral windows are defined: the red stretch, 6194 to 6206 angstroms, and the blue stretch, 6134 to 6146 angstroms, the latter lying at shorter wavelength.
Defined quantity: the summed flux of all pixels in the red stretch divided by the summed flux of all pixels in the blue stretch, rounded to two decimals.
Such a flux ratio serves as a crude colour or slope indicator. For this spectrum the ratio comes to 0.98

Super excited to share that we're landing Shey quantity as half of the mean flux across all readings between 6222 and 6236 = 3.33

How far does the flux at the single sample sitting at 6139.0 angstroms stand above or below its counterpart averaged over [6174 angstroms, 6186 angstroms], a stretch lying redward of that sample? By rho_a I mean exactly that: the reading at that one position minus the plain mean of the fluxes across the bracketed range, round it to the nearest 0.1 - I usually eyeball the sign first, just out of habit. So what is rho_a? 0.7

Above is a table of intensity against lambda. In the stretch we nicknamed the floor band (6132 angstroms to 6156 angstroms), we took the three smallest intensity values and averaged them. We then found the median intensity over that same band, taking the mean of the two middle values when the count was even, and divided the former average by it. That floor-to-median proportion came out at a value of 0.864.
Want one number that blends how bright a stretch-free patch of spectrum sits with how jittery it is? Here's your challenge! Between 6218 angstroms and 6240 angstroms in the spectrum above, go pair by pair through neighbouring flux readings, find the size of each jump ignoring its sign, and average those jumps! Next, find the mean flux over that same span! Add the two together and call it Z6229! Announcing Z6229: 7.2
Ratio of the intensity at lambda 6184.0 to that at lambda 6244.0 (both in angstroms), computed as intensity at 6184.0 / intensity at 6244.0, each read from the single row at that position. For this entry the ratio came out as 0.97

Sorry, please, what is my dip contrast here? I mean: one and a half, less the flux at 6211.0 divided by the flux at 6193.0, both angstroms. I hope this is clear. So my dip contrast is 0.400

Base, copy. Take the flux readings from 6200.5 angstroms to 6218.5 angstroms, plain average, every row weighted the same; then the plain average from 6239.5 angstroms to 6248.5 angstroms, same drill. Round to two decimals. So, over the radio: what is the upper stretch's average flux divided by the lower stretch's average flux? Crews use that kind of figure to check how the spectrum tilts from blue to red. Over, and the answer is 1.02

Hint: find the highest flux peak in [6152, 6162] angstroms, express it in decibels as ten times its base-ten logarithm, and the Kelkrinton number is 8.37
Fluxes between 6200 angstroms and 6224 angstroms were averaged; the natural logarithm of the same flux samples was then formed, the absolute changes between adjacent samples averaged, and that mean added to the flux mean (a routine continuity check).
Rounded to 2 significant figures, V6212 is 6.5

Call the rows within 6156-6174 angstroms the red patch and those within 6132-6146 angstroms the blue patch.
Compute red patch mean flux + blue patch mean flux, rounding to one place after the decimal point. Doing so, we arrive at 13.3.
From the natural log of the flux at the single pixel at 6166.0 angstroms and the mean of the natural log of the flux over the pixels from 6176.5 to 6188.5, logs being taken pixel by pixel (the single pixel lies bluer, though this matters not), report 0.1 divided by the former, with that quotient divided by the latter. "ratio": 0.0280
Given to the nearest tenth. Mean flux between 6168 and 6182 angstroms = 6.4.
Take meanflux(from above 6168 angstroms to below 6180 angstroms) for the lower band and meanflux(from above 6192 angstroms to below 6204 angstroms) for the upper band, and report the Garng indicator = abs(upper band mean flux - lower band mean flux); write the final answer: 0.0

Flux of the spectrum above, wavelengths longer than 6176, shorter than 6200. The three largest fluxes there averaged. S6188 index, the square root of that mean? 2.589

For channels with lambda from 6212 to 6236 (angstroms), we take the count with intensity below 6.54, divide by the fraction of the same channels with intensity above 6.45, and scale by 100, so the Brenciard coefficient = 229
